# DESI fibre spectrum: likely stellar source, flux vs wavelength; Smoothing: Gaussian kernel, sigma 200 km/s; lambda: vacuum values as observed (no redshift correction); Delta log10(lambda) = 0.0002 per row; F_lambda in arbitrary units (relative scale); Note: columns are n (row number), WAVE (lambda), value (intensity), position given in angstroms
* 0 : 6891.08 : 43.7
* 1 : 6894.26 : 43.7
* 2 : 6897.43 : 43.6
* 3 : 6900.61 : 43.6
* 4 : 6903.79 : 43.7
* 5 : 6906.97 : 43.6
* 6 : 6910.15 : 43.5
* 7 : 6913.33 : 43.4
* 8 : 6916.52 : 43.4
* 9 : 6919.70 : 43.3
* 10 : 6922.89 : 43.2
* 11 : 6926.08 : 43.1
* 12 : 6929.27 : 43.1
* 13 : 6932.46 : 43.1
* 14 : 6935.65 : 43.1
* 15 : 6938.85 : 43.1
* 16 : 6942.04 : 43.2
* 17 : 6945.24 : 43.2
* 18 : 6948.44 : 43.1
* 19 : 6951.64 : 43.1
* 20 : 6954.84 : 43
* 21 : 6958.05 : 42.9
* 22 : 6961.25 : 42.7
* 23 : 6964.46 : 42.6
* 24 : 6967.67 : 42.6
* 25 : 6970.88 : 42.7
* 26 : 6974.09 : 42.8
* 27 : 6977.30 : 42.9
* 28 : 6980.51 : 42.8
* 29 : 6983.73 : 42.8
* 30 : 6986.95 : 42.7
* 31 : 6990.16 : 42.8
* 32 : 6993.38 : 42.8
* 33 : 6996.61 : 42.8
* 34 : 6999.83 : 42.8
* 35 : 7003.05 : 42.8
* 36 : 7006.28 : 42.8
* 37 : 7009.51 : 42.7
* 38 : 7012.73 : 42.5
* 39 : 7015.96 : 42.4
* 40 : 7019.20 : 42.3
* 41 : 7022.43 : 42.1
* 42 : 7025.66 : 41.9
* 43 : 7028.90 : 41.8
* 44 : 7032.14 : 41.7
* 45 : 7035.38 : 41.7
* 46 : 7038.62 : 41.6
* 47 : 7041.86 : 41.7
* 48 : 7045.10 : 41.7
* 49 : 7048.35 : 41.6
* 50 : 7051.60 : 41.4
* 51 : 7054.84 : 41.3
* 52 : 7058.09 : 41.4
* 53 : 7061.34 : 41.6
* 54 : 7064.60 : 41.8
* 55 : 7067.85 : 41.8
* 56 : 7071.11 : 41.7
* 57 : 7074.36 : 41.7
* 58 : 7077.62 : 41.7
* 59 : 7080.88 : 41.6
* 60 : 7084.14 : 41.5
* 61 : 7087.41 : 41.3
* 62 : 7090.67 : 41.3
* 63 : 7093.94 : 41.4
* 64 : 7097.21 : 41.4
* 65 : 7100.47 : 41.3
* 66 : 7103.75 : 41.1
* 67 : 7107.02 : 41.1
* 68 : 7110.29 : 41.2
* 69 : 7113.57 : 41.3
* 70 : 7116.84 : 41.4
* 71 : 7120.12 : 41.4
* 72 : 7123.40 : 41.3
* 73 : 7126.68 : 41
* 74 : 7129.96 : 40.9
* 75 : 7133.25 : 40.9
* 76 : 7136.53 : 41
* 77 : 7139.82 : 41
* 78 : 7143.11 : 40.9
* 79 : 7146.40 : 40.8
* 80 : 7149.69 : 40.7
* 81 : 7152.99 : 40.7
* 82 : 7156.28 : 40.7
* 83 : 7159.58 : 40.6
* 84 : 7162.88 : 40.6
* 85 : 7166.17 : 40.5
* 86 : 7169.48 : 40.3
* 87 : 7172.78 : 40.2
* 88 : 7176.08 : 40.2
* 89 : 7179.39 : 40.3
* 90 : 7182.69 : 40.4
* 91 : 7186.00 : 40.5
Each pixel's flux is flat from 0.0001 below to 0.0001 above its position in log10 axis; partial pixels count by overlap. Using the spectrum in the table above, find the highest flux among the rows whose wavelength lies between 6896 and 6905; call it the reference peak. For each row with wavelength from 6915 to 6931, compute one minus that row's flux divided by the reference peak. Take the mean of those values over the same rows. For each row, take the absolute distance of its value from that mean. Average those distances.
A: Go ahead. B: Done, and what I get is 0.0024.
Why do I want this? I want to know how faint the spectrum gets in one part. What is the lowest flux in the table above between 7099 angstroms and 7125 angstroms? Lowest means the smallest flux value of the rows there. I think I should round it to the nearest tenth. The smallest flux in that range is 41.1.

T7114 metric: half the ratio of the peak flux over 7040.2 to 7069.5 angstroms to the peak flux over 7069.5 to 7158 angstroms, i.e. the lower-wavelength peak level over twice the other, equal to 0.501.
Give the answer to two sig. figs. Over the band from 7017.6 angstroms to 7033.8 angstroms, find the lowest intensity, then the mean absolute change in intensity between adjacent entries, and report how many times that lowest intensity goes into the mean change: 0.0036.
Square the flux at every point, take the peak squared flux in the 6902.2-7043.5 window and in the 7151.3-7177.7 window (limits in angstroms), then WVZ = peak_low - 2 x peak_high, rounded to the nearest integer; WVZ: -1403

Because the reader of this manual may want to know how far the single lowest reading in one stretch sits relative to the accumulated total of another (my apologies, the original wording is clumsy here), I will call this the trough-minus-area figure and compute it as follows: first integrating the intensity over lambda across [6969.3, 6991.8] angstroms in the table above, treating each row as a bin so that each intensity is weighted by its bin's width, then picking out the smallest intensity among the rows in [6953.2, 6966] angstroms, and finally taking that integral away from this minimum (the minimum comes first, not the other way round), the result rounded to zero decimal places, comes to -920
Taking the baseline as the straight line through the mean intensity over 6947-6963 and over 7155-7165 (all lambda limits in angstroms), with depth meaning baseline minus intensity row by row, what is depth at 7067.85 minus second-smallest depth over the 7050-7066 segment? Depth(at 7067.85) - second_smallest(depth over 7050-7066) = -0.27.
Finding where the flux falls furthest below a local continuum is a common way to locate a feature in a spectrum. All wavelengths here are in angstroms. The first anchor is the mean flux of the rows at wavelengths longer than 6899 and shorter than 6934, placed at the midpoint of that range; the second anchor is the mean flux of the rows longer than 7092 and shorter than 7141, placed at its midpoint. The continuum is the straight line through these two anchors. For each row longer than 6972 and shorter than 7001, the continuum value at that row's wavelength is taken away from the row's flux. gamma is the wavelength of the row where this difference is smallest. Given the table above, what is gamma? 6974.09 angstroms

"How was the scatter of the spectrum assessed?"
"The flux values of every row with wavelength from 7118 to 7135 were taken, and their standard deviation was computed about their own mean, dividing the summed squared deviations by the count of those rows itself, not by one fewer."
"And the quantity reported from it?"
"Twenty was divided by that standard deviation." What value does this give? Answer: 95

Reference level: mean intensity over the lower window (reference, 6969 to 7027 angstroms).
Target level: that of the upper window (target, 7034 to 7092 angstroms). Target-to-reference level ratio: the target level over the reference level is 0.975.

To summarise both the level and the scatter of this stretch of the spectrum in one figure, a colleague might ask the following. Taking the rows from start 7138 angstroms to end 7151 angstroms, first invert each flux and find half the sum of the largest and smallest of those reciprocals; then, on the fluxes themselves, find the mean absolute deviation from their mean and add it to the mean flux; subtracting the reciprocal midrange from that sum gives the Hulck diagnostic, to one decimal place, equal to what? 40.9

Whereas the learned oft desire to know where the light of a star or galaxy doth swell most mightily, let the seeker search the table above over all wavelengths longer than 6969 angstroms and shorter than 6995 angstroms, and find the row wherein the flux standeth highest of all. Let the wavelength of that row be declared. 6977.30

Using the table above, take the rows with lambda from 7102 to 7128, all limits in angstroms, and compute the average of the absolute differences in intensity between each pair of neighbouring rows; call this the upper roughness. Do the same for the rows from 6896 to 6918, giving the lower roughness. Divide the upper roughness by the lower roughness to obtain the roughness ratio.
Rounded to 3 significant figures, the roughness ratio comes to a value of 1.50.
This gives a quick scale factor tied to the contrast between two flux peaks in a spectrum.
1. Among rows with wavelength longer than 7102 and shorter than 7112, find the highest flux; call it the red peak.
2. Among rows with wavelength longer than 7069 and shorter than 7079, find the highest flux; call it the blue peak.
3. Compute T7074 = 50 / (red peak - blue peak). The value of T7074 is -100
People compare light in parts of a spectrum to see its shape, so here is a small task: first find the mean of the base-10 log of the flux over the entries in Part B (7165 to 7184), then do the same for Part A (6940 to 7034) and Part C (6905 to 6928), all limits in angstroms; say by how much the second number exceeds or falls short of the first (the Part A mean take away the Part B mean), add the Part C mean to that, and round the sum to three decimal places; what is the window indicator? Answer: 1.662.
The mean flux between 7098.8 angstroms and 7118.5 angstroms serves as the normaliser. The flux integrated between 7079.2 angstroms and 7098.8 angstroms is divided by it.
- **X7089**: 19.7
